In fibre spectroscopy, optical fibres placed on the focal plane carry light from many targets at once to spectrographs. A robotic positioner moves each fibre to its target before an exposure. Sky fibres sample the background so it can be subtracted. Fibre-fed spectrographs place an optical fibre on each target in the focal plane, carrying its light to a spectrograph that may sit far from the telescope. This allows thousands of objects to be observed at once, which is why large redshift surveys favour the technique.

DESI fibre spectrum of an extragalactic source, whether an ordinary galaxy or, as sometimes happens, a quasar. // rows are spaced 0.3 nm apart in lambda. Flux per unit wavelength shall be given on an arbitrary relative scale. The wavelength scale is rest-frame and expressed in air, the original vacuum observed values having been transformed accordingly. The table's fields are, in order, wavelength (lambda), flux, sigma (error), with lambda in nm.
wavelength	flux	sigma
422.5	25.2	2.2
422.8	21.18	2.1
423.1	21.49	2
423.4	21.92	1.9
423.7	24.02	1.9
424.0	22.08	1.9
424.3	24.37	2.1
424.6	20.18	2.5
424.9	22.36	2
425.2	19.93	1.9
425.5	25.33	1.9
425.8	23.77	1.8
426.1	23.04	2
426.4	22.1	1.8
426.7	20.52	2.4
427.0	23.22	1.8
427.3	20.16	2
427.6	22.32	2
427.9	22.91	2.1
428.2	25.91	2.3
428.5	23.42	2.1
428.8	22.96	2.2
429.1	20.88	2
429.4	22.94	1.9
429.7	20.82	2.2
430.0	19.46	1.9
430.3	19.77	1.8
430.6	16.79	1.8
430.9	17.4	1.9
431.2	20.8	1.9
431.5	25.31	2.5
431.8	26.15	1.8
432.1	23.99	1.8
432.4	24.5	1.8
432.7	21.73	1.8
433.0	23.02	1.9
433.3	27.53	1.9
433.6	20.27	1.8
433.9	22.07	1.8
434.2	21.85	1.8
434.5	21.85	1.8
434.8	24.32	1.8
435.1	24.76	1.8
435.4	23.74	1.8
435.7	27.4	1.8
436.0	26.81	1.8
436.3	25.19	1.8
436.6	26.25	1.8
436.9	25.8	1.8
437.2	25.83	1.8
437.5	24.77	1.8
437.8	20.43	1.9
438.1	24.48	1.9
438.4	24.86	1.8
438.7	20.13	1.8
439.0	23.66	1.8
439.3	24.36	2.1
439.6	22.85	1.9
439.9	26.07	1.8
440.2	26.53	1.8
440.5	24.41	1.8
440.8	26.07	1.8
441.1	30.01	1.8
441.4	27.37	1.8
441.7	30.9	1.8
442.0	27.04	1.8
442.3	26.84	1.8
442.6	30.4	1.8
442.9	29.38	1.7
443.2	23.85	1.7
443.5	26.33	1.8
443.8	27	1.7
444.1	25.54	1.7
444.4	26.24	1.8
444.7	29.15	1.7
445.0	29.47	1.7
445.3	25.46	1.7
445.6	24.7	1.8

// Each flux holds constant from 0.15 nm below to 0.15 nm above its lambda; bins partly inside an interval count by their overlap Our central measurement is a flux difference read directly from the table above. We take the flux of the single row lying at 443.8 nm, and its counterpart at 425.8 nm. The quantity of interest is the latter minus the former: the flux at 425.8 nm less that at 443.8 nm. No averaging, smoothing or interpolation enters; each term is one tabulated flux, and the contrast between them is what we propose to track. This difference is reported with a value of -3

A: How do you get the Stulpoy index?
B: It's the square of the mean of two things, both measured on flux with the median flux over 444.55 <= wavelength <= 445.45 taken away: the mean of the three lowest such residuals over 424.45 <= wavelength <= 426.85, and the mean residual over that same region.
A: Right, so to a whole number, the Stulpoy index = 63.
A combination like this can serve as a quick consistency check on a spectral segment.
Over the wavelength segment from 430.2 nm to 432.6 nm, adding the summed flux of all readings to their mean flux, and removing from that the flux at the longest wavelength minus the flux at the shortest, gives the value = 192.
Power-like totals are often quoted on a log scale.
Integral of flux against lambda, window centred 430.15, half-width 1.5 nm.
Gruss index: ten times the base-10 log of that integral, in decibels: 17.9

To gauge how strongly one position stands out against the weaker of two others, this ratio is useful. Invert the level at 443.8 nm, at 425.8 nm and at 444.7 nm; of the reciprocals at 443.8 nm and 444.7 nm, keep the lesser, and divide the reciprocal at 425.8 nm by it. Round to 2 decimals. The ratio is 1.23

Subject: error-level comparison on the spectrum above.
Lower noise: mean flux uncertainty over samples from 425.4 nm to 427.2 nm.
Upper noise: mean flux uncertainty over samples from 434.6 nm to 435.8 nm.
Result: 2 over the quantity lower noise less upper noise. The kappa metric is 13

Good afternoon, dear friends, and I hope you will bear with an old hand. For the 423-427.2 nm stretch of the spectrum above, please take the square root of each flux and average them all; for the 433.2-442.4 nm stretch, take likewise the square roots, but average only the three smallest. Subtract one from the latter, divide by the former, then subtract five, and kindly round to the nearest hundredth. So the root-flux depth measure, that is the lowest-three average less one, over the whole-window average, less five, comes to -4.26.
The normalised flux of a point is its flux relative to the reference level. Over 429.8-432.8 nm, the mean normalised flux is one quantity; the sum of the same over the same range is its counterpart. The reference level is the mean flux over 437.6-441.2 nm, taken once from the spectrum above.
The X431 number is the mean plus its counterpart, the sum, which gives 9.7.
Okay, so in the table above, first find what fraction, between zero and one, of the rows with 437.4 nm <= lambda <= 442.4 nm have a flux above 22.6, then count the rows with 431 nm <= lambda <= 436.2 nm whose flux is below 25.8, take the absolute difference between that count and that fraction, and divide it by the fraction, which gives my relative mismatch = 13.7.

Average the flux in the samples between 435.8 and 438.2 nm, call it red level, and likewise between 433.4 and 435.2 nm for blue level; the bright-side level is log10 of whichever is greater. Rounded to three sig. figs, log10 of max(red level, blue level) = 1.40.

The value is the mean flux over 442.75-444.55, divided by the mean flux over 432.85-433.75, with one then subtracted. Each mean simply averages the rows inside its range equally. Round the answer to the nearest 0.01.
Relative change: 0.12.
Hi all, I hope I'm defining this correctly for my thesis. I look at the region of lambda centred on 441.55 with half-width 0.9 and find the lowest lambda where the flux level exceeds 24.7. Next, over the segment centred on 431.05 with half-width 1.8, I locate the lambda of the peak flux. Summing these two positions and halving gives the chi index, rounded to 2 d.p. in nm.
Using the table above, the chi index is 436.30 nm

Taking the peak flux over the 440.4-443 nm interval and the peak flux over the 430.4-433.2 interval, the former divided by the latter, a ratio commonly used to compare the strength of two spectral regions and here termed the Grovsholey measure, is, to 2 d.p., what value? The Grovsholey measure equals 1.18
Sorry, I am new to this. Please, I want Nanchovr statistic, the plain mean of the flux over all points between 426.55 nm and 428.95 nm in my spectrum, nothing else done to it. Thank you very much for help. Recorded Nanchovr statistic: 22.7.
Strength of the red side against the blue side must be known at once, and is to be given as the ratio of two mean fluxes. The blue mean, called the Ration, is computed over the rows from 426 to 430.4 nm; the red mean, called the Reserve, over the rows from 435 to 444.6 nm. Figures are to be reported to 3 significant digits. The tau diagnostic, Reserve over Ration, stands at 1.17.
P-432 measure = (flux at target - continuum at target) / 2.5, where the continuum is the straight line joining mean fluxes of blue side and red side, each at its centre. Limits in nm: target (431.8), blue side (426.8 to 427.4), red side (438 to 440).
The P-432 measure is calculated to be 1.46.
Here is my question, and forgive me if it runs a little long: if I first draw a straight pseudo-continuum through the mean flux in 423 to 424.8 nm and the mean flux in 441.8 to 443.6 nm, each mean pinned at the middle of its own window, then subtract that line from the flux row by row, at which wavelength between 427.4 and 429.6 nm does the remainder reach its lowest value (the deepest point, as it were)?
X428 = 429.1 nm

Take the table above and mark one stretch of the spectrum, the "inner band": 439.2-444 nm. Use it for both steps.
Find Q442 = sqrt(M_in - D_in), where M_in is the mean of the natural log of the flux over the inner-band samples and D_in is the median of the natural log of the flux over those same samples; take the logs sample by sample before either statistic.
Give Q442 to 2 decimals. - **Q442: 0.05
